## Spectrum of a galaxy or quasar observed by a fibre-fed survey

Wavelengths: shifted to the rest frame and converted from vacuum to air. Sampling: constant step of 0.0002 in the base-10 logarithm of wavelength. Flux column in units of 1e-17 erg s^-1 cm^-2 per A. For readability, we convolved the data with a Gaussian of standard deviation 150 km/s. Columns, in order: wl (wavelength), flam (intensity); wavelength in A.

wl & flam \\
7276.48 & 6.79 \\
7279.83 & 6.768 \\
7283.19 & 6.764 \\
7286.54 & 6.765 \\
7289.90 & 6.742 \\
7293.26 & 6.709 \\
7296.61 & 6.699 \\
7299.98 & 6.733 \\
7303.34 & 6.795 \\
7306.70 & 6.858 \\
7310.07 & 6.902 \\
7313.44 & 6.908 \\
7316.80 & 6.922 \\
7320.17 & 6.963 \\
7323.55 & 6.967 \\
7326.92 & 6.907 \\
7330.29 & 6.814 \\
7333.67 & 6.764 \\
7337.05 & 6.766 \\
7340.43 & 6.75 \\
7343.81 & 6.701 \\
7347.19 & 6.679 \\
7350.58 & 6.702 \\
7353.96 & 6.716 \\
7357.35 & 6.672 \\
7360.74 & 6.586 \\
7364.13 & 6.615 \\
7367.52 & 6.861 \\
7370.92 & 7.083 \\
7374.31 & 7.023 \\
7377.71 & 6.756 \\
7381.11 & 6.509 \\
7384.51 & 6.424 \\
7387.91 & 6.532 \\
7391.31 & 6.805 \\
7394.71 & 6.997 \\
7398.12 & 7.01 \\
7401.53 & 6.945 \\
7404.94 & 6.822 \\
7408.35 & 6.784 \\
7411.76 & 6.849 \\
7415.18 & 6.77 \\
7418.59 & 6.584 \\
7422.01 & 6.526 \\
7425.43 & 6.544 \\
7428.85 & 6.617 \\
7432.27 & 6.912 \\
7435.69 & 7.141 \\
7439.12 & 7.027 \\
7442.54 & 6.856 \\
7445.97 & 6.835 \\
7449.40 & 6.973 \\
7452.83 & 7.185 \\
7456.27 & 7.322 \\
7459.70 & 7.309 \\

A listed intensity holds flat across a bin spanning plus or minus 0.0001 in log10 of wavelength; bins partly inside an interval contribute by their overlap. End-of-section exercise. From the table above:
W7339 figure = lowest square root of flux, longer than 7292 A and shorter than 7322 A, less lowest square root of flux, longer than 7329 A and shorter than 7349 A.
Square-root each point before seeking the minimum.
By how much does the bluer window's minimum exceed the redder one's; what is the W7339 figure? 0.00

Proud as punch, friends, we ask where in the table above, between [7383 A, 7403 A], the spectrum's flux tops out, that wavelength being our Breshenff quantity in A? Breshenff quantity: 7398.12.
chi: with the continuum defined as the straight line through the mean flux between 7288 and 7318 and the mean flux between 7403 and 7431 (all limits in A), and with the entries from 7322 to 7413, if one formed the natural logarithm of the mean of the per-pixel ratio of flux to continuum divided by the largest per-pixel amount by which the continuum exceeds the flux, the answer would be 1.2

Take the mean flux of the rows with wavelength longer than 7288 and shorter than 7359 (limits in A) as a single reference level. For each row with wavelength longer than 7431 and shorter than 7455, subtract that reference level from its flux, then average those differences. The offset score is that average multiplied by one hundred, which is 20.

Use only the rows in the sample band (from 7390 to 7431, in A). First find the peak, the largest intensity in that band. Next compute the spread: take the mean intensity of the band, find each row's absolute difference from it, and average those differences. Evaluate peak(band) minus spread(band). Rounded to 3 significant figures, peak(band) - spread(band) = 6.87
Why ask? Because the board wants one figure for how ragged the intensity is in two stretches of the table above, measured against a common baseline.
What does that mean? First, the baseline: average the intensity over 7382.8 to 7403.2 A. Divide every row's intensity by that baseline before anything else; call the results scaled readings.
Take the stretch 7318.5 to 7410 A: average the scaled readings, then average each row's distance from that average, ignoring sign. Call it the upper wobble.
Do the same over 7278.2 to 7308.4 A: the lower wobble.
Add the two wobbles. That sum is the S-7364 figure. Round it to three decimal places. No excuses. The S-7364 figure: 0.025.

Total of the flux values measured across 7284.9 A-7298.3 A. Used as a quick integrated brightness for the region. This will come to 27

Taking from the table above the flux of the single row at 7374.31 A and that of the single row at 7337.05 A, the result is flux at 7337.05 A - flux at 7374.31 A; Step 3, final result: -0.26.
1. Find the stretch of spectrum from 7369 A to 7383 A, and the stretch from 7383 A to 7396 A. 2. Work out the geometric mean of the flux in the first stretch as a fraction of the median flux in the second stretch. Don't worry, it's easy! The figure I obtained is 1.03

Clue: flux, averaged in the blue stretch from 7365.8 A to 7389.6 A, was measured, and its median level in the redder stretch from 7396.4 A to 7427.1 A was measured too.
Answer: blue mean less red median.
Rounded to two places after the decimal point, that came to -0.04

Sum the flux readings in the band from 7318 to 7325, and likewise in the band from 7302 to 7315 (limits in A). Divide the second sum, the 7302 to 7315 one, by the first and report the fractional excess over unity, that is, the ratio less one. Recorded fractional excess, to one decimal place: 1.0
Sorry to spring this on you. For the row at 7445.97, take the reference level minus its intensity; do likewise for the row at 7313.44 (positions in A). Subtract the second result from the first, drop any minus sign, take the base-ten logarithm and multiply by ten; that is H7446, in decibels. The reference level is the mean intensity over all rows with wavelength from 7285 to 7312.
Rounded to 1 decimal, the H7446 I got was -11.4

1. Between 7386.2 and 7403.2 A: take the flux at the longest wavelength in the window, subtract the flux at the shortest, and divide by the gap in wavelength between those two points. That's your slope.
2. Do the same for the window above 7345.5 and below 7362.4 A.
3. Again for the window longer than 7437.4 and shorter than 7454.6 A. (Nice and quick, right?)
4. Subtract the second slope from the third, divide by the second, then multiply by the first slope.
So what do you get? -0.081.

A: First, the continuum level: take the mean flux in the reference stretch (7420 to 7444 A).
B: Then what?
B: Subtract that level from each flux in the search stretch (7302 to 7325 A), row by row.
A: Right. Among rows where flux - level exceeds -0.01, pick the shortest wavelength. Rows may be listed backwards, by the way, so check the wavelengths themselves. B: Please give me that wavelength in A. 7303.34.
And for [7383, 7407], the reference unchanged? 7391.31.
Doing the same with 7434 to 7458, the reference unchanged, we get 7435.69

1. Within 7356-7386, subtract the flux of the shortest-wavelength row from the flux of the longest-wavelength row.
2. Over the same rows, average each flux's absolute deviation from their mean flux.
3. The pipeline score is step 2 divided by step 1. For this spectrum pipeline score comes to -0.74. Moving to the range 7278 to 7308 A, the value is 0.38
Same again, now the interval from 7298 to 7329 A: 0.34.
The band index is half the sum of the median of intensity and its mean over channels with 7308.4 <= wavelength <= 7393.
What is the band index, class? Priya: 6.77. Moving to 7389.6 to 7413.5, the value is 6.87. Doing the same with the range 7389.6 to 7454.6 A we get 6.85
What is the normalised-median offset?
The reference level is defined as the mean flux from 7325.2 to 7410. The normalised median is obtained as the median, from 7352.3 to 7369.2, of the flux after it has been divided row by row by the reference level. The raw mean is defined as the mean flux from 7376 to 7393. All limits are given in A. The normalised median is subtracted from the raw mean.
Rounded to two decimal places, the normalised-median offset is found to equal 5.62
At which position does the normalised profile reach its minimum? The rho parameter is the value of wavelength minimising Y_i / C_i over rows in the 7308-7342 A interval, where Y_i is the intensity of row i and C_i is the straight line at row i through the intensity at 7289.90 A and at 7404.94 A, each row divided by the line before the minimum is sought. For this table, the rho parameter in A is 7340.43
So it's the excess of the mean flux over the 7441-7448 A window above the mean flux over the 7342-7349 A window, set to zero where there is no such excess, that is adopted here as 0.16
